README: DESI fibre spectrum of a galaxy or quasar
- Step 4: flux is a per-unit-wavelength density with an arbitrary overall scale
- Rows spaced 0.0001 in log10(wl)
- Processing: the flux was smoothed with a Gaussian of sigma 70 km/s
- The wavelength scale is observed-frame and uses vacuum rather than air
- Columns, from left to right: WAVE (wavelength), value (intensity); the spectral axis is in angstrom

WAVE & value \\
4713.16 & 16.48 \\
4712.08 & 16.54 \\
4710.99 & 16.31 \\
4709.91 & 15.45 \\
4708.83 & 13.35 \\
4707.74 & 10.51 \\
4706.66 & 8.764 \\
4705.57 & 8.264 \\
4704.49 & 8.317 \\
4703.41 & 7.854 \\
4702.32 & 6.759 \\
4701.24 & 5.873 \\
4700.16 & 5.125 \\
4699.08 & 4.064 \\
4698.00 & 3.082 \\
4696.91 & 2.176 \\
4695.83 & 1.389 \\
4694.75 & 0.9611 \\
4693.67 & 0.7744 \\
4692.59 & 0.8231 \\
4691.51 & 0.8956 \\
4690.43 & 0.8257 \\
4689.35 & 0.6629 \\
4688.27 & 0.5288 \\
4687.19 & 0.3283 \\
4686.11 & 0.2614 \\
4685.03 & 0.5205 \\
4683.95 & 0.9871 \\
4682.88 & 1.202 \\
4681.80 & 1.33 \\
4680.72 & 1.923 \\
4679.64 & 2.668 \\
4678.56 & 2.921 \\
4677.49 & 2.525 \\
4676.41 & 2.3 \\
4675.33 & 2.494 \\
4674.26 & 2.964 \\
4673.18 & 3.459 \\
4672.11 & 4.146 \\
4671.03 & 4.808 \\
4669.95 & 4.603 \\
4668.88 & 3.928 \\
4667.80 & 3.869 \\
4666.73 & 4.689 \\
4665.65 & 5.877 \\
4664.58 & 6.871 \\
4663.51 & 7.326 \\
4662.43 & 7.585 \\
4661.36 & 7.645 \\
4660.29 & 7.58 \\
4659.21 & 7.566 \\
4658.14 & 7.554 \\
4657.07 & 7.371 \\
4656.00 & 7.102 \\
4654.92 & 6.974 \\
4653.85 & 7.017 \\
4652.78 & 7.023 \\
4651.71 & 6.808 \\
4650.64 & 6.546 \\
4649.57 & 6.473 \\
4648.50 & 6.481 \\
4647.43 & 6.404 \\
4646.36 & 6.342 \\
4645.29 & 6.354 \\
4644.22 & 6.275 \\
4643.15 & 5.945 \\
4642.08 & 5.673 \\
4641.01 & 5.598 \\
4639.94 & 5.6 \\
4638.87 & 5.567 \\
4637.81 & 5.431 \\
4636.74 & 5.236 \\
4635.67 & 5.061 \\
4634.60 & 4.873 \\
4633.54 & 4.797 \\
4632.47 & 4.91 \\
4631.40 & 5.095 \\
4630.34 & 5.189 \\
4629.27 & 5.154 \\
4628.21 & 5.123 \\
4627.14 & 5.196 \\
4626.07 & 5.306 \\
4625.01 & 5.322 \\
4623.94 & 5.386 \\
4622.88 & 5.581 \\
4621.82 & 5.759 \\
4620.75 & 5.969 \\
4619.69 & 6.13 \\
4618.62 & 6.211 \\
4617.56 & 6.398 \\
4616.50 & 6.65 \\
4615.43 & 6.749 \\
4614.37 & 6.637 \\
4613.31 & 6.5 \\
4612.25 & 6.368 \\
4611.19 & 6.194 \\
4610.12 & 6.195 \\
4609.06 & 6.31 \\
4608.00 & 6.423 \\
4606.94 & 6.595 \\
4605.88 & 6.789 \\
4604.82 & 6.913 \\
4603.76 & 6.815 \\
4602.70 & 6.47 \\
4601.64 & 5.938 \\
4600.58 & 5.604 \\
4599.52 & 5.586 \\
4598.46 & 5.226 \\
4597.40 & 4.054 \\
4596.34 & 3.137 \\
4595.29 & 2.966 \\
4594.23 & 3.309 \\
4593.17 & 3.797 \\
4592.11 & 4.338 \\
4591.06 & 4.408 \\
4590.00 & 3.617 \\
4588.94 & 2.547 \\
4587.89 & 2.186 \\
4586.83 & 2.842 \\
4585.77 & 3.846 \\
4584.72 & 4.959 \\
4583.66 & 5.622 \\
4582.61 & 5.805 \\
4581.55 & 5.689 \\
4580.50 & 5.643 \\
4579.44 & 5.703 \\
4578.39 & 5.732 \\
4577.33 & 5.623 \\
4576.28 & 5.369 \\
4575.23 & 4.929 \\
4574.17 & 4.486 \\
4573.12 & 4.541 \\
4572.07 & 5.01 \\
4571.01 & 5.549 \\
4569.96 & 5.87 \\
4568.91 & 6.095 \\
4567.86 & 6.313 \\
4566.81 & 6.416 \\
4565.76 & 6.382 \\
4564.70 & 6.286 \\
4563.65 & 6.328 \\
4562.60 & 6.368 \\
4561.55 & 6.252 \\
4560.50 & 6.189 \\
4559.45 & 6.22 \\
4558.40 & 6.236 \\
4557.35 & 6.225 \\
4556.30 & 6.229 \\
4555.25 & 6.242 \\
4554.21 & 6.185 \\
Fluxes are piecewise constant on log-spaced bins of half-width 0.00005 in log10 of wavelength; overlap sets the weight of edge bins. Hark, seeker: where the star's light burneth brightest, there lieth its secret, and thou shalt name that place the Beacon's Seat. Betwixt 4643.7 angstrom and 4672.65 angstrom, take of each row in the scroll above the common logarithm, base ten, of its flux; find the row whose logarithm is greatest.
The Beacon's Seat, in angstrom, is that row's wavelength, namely 4661.36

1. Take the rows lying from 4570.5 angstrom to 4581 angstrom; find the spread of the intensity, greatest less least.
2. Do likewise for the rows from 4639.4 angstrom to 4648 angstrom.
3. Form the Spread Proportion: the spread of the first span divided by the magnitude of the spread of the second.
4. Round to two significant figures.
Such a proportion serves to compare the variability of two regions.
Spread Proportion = 1.5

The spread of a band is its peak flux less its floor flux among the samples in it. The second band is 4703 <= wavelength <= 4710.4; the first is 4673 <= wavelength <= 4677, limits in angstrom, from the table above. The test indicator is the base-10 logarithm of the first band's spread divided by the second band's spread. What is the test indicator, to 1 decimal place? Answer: -0.8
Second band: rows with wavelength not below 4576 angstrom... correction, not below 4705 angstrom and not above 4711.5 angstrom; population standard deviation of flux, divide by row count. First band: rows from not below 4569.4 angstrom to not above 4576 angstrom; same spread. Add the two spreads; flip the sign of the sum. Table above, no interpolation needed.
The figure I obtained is -3.6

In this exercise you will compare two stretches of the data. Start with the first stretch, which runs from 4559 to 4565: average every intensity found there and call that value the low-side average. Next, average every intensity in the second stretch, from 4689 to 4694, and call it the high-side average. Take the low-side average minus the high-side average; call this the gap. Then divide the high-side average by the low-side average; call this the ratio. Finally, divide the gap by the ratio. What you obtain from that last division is 43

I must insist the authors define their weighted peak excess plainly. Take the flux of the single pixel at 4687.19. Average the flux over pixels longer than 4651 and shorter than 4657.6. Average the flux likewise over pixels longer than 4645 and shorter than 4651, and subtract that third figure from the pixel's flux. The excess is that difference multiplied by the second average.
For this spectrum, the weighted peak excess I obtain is -43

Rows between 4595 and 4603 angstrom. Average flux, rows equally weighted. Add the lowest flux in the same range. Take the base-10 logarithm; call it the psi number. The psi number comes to 0.89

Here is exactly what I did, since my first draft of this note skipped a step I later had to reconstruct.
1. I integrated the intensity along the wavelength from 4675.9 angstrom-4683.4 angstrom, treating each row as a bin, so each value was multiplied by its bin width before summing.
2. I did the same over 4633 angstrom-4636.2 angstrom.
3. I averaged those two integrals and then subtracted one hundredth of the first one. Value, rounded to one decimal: 15.7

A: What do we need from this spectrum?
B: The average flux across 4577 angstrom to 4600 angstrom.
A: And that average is 4.4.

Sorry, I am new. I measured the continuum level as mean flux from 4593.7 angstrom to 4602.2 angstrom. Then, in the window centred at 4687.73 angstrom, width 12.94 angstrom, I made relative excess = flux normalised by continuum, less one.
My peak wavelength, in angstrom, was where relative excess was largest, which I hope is 4681.80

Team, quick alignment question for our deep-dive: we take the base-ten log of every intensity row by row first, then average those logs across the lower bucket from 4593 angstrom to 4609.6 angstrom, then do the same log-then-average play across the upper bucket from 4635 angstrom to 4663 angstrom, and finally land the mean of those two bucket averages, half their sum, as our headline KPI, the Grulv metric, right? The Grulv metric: 0.8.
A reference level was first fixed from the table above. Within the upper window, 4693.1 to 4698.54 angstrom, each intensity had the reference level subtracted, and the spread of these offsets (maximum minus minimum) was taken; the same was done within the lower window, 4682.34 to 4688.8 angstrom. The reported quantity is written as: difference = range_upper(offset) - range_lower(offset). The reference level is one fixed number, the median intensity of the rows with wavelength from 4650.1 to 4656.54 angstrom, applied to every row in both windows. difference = 1.4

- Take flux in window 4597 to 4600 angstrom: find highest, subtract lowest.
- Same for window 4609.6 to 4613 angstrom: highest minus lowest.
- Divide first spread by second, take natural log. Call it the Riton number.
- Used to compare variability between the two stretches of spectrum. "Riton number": 2.2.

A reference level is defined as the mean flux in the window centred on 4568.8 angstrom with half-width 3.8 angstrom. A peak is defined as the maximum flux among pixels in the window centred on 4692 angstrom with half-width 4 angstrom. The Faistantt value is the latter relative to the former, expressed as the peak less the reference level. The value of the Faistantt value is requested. -5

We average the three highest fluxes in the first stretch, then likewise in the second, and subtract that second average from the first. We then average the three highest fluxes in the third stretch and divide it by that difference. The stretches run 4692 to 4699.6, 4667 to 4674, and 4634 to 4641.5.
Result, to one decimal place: -4.0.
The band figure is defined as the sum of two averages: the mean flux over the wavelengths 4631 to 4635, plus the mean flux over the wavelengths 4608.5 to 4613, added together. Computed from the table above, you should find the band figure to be 11.2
